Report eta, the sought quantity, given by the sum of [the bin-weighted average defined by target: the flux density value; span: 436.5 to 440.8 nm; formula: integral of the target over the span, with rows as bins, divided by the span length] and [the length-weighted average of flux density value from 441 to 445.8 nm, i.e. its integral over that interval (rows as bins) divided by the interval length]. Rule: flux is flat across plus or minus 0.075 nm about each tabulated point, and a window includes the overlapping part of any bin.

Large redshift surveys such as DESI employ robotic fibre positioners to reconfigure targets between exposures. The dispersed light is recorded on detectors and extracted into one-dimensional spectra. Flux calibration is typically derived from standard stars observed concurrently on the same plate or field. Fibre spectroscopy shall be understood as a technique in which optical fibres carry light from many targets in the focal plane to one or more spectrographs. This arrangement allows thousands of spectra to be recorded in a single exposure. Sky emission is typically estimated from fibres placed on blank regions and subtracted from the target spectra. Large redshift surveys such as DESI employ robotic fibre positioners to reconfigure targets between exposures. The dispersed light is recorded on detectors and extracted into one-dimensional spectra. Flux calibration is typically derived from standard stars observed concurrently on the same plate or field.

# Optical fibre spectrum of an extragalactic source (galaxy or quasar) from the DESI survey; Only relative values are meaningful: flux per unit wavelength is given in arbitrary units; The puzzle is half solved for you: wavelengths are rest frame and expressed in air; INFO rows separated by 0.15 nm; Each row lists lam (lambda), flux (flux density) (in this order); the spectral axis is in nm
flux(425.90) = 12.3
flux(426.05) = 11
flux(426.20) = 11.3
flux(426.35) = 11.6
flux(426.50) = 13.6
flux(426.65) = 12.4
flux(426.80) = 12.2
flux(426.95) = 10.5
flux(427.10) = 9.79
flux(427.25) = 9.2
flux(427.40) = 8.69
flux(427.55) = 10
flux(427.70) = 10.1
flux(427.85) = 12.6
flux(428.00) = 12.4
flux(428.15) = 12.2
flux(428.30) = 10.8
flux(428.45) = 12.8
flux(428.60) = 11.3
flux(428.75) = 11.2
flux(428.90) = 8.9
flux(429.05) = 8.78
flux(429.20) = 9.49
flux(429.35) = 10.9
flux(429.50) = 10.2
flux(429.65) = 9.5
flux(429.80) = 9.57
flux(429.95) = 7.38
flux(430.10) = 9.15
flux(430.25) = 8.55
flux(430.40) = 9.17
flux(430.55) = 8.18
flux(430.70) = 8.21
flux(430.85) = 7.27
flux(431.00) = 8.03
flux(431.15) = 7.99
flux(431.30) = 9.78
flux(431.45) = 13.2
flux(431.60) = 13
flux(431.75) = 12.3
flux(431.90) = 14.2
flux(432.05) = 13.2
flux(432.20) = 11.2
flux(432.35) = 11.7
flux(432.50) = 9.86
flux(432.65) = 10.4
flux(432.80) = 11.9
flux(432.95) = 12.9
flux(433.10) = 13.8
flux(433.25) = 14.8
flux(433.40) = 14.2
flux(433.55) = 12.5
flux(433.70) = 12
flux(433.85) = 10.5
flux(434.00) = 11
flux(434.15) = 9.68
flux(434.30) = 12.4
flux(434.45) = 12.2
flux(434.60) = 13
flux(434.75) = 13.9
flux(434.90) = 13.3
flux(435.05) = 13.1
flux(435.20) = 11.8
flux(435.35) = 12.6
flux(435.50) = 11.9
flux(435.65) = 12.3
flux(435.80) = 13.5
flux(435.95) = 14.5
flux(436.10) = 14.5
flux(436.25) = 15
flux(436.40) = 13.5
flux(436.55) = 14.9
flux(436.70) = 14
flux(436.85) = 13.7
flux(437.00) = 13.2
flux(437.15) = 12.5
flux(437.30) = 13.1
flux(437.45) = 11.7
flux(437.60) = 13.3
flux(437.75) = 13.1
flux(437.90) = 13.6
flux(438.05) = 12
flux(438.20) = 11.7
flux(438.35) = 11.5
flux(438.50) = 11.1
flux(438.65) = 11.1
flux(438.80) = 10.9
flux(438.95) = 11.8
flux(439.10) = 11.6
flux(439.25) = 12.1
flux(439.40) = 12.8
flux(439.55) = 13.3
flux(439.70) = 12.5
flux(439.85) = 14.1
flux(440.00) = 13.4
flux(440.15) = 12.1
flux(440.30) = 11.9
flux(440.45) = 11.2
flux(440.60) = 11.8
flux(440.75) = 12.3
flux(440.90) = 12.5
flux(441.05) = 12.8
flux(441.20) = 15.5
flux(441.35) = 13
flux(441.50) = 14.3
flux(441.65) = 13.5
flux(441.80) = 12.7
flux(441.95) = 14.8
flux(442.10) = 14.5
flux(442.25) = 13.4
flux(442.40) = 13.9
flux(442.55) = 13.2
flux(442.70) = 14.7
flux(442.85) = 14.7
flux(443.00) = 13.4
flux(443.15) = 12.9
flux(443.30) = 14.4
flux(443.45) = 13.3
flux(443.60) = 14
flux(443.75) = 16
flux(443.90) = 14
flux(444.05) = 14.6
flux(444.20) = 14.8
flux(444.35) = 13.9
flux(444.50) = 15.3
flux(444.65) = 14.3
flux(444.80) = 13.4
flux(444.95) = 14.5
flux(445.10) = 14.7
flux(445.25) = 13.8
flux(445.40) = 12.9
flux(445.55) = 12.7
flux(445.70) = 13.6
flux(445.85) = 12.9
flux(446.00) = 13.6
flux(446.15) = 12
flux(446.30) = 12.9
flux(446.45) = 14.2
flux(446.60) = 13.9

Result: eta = 26.5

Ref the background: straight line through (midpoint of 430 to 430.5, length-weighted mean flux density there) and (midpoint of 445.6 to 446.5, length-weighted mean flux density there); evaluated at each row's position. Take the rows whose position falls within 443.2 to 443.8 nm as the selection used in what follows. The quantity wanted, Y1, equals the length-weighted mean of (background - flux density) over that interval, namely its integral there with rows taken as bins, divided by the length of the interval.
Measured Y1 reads -1.8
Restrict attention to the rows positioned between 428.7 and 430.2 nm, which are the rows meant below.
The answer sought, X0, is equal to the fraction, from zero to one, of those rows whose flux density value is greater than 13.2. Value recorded 0.0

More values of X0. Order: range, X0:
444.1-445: 1.0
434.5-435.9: 0.3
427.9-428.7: 0.0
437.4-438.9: 0.2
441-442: 0.6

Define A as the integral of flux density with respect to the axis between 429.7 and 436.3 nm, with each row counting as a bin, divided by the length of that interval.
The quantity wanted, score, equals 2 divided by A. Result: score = 0.173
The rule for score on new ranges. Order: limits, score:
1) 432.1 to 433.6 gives 0.162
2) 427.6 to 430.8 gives 0.199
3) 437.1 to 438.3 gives 0.159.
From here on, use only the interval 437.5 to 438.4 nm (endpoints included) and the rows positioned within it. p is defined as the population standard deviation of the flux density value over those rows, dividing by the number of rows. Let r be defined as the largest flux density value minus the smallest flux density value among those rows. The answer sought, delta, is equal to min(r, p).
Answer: 0.8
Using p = 0.8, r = 2.1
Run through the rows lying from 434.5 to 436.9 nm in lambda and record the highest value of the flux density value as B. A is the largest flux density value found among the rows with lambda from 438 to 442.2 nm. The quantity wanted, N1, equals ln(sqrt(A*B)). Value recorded 2.72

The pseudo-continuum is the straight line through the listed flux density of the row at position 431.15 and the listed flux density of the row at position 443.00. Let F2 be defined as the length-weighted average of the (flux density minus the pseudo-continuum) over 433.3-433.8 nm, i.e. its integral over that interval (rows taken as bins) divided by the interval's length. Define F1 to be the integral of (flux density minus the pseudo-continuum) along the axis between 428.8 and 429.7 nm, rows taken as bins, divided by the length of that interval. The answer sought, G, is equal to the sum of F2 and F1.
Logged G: 6.3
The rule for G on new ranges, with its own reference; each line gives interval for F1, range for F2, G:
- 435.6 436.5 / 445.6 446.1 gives 2.3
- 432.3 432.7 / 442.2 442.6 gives 2.4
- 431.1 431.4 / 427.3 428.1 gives 5.6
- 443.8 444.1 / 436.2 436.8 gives 4.4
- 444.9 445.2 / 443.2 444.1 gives 0.8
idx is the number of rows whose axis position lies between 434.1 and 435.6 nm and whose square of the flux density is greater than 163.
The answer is 4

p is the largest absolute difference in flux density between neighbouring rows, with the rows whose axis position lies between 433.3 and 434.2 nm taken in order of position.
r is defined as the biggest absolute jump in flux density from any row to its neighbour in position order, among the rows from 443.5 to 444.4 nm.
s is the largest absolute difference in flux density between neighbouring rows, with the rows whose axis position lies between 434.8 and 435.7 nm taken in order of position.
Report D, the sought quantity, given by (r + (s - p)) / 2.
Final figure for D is 0.8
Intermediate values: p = 1.7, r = 2.0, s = 1.3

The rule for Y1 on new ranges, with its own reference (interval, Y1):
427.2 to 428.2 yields -2.6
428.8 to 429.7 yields -1.1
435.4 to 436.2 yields -3.0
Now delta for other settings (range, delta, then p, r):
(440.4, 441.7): 1.2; 1.2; 4.3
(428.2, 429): 1.3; 1.3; 3.9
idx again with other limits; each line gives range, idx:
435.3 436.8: 7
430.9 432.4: 4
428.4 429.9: 1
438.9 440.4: 4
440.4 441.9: 5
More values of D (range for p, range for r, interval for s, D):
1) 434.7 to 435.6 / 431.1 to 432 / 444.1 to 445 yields 1.8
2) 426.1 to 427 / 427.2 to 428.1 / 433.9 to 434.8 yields 1.6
